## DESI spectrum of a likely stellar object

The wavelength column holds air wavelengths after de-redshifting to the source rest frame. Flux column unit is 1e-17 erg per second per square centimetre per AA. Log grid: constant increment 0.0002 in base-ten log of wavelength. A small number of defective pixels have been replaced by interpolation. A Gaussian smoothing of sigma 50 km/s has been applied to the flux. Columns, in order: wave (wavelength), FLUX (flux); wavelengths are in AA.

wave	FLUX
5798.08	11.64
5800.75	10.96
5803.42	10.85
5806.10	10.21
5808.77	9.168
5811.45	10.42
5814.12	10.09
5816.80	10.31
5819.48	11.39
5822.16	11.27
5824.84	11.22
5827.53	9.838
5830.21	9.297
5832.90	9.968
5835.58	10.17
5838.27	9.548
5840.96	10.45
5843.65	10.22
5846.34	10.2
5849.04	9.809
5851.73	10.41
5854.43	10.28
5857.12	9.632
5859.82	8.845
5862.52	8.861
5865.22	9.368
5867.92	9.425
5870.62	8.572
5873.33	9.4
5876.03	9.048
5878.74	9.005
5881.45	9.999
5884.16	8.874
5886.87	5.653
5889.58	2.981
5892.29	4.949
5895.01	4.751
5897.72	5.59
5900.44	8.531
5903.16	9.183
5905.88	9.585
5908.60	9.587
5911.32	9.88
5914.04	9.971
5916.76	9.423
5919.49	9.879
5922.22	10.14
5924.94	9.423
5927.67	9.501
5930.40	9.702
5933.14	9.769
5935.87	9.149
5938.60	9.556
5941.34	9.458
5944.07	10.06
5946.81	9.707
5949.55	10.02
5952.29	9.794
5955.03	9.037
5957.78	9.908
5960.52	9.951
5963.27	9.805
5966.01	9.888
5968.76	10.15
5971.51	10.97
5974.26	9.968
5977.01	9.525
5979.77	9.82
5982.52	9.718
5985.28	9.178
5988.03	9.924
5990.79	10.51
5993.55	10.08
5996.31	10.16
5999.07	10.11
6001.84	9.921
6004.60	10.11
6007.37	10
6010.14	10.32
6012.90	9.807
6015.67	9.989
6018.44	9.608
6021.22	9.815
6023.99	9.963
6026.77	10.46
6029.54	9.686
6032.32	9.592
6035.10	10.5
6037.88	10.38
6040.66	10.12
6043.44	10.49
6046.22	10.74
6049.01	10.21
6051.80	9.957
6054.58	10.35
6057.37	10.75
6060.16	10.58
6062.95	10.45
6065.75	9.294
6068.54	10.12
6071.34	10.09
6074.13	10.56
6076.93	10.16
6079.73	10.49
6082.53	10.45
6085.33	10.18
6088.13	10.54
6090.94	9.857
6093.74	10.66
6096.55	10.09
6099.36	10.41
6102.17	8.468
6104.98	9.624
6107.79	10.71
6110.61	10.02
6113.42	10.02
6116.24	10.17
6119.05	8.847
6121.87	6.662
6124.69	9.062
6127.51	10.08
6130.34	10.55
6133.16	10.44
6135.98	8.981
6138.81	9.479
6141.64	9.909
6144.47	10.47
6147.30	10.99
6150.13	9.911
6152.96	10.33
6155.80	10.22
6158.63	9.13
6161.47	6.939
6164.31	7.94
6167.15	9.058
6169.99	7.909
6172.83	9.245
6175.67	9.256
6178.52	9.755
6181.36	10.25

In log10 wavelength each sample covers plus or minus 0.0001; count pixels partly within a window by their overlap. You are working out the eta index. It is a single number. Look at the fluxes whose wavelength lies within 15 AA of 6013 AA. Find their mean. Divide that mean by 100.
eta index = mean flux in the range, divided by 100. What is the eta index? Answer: 0.100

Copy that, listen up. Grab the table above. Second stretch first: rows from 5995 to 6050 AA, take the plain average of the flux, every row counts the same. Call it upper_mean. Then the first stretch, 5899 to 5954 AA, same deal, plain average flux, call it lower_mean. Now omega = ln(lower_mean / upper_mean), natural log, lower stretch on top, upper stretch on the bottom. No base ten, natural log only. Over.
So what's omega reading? -0.05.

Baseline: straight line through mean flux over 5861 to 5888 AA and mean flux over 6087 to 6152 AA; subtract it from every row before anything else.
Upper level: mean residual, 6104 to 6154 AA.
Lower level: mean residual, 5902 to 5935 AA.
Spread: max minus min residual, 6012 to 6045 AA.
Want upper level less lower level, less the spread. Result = -1.6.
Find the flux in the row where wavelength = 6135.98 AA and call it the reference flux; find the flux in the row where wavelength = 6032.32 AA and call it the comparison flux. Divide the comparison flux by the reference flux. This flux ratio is 1.07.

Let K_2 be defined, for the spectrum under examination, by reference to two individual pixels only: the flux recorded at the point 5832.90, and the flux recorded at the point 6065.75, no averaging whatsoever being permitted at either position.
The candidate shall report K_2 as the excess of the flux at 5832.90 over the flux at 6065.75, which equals 0.7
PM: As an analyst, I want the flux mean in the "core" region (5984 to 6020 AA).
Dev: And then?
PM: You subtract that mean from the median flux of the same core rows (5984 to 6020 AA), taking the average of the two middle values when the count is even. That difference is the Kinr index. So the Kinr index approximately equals 0.02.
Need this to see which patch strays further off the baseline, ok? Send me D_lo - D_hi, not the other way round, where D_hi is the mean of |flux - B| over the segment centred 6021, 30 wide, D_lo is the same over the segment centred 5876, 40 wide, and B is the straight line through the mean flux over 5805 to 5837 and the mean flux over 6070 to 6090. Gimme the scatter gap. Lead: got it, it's 1.9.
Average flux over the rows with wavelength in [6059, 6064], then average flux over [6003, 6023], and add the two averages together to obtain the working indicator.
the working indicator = 20.5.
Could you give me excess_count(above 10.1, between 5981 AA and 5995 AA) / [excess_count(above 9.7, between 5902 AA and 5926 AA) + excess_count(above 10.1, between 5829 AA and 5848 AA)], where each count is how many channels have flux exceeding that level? 0.1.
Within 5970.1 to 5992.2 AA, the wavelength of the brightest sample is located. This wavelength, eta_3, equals 5971.51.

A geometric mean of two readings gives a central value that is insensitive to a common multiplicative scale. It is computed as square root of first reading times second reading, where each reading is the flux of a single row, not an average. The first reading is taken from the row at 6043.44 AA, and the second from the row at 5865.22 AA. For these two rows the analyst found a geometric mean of 9.9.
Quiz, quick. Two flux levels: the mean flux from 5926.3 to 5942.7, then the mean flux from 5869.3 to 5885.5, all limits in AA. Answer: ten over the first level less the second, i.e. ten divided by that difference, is 27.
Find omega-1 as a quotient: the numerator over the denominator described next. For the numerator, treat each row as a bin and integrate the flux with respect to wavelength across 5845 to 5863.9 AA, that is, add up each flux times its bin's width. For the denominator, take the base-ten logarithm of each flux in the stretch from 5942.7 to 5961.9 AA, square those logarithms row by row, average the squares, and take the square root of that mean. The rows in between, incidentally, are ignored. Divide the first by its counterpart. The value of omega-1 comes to 185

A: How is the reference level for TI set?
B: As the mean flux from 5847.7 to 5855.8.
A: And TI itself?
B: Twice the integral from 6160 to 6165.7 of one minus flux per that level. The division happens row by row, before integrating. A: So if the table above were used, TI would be 3.0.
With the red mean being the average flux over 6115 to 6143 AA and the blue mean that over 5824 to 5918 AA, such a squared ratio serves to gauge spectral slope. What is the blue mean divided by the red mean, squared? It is 0.90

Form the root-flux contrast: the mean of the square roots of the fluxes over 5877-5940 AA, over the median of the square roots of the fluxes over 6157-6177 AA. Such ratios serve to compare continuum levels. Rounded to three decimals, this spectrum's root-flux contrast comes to 0.959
